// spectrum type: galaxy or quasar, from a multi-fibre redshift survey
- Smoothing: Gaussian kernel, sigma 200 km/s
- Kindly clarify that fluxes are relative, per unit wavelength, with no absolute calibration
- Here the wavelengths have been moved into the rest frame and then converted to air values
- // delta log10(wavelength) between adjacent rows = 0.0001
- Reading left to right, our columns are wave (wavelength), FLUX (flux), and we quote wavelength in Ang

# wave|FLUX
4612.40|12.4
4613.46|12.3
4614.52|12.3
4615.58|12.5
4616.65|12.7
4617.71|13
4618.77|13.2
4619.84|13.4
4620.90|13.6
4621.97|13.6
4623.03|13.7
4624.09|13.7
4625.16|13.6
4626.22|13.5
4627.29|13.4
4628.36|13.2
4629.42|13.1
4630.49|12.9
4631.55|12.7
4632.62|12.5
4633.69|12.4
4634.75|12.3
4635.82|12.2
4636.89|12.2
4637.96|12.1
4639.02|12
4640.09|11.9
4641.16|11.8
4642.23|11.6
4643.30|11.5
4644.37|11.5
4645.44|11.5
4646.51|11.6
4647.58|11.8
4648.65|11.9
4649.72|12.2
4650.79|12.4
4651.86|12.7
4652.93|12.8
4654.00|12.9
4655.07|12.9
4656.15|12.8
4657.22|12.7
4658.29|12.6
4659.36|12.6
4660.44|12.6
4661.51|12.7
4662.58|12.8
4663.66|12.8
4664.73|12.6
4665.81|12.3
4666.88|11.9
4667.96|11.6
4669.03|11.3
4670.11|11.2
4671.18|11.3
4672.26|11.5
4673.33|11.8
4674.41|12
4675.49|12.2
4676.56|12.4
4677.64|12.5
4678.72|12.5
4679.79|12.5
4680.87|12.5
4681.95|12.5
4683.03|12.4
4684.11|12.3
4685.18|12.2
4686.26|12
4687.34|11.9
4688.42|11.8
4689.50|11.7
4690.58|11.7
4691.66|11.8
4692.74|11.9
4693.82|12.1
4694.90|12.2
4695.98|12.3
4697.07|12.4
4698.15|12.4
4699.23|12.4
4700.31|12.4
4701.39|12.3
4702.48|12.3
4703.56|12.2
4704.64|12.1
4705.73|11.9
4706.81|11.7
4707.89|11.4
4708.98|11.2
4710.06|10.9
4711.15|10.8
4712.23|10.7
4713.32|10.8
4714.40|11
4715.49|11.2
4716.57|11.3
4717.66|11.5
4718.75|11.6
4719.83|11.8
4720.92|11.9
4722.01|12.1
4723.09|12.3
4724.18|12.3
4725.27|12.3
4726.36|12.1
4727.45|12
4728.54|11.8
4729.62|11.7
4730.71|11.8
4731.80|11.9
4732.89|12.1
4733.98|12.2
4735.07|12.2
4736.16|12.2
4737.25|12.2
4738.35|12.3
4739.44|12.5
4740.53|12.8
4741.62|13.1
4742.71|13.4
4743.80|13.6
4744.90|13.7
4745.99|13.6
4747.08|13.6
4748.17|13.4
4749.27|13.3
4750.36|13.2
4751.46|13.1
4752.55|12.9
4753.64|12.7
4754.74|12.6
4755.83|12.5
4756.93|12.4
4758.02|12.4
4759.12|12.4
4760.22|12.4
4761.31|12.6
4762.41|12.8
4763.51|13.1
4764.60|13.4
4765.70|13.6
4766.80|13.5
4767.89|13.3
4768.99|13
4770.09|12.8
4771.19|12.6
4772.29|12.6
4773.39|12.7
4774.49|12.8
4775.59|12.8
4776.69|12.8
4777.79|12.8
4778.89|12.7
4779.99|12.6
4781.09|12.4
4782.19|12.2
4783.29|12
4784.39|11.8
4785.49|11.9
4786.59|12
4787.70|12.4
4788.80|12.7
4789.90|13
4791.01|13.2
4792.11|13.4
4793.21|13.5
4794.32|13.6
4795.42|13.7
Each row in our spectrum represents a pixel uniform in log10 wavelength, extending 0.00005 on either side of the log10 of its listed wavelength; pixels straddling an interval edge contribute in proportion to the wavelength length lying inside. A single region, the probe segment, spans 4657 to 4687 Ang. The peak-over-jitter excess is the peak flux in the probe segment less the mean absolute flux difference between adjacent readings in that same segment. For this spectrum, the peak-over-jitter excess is 12.7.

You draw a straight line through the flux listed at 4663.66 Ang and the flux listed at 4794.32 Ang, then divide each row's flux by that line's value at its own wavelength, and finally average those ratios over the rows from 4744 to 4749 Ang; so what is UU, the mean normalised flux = 1.02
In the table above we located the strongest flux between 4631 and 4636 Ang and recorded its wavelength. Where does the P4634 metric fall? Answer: 4631.55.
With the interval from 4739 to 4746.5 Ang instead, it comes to 4744.90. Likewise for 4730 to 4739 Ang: 4738.35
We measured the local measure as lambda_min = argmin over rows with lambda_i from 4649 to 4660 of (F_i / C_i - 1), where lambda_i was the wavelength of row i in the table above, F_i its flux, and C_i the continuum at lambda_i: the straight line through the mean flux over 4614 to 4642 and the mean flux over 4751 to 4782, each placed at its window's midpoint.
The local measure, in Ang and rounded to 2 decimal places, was 4649.72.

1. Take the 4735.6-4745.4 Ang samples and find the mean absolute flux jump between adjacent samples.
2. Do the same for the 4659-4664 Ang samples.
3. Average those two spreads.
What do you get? 0.119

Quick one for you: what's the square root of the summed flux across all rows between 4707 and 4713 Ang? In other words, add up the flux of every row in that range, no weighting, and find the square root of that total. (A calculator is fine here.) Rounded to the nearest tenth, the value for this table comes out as 7.4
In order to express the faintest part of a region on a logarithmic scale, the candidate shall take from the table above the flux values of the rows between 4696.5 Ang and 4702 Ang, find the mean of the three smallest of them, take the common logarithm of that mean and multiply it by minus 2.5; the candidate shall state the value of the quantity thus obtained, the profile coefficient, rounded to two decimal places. -2.73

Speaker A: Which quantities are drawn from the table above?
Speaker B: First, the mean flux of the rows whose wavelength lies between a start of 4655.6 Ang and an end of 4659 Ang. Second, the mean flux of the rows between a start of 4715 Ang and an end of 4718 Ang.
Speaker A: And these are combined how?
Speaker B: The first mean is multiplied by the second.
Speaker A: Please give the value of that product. 144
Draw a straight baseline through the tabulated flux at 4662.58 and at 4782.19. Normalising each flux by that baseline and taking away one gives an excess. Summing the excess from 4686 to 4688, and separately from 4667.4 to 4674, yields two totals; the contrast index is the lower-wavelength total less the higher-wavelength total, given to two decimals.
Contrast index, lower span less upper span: -0.50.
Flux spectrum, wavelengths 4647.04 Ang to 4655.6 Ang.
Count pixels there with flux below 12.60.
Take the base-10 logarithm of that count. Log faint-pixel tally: 0.60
